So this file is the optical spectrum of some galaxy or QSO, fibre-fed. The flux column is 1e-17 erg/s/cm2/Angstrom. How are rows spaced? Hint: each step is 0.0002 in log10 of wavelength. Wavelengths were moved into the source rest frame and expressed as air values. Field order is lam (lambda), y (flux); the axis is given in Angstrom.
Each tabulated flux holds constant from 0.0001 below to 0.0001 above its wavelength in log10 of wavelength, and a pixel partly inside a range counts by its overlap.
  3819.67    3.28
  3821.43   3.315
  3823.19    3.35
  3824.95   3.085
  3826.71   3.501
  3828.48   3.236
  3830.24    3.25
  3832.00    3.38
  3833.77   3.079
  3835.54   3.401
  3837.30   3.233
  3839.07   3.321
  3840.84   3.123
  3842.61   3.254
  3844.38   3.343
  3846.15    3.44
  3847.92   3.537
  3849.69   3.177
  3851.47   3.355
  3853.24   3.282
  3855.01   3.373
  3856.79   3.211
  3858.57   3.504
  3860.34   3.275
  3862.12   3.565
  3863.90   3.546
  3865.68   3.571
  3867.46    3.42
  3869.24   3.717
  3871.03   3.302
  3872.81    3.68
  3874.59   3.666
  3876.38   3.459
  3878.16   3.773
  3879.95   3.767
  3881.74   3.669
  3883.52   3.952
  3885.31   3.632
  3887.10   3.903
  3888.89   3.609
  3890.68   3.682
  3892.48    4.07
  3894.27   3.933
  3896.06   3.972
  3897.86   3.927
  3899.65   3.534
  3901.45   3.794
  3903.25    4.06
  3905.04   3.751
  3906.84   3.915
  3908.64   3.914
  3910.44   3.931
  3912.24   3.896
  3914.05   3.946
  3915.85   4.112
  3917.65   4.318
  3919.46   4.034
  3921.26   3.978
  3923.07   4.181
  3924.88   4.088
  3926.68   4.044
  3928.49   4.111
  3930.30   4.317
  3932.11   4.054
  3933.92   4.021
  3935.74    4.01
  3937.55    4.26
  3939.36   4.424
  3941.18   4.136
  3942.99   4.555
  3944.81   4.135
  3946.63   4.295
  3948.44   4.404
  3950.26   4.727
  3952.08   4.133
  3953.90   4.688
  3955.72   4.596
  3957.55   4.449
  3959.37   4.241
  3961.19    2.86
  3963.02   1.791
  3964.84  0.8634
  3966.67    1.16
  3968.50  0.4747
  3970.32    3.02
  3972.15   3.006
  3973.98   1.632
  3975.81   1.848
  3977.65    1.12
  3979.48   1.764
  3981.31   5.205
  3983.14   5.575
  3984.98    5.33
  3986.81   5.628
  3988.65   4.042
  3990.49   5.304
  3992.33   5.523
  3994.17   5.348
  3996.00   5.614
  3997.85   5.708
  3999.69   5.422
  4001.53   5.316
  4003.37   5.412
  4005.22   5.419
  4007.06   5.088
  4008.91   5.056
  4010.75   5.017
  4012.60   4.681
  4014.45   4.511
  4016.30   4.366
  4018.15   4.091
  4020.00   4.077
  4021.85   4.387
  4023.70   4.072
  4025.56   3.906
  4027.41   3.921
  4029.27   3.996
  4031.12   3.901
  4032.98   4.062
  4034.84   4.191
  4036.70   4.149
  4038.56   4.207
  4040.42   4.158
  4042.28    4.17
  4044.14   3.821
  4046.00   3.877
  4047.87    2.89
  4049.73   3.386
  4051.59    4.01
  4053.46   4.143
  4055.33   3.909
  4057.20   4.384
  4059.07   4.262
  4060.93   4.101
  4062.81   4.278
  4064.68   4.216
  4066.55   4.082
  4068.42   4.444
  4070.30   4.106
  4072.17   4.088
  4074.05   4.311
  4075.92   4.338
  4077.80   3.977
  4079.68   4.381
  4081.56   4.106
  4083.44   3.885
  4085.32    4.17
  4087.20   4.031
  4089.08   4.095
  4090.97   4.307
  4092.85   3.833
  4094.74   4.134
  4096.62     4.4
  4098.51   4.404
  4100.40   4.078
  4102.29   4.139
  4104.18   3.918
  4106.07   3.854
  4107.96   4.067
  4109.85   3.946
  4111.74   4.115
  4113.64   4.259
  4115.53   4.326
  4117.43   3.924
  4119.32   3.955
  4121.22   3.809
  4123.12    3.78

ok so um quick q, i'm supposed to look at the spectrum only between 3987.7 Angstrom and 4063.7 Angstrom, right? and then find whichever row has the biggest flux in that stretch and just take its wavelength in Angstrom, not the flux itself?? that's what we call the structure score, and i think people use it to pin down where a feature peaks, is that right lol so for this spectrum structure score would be 3997.85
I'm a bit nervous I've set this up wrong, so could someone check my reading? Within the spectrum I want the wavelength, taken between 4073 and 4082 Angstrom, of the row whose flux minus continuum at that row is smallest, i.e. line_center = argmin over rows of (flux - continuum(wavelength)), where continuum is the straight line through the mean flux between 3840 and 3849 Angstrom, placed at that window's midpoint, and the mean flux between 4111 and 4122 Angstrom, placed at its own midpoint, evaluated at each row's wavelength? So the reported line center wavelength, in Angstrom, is 4077.80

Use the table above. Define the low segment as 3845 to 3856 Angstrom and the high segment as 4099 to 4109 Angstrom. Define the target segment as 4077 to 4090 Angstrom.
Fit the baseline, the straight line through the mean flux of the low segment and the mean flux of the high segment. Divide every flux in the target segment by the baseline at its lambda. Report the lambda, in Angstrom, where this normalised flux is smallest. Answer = 4083.44 Angstrom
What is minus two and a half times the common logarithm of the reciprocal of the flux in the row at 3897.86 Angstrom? 1.485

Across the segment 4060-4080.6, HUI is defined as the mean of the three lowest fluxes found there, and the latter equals 4.0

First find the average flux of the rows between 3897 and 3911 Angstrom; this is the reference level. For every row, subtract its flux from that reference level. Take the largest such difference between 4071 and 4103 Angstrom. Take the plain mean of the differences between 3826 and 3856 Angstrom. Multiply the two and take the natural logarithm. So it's -4.5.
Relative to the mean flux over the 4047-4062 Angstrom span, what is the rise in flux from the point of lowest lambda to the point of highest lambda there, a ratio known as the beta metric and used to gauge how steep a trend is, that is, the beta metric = 0.31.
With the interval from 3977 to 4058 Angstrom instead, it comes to 0.74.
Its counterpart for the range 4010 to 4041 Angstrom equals -0.20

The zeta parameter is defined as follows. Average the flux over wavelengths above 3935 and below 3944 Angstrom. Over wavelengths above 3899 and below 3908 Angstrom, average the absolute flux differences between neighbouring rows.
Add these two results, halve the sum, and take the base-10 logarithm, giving 0.355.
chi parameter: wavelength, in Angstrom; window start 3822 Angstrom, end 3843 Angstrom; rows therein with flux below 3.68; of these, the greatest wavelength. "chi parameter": 3842.61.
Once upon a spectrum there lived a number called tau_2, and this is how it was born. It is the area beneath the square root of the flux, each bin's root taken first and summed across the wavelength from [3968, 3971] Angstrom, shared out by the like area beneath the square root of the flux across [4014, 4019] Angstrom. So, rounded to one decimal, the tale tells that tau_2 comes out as 0.4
